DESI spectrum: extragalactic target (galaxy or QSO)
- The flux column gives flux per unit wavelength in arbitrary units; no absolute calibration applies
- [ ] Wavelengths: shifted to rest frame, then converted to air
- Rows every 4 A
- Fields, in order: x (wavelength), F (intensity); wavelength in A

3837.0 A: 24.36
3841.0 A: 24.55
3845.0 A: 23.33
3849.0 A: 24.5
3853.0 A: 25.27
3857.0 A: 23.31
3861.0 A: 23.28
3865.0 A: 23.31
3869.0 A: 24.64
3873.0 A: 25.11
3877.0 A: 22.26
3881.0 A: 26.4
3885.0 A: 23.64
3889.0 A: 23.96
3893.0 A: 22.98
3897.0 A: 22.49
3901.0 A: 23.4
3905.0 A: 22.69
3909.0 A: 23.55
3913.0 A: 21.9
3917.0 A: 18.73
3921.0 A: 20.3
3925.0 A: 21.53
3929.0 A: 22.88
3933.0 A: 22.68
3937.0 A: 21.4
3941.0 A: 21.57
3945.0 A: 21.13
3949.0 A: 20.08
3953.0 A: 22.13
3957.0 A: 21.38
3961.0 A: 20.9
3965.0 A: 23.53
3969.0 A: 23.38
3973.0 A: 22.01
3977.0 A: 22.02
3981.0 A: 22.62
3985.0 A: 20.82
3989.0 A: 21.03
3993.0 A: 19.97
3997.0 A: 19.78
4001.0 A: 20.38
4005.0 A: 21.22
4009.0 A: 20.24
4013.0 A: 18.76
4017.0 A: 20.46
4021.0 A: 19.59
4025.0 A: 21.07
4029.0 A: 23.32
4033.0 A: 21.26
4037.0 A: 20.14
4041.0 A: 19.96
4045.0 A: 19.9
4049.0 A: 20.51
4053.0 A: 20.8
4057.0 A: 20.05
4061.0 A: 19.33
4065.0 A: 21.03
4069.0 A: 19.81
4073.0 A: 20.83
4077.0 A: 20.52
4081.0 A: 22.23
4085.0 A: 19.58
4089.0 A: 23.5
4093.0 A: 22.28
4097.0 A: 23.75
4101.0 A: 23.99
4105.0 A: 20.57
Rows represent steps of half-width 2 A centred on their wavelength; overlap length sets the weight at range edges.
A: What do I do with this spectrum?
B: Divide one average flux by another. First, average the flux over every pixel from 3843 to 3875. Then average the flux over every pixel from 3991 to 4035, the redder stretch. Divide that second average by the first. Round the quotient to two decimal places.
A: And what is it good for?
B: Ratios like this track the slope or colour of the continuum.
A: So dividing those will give 0.85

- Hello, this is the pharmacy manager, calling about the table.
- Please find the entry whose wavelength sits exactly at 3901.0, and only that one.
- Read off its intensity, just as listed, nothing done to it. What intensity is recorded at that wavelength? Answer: 23.4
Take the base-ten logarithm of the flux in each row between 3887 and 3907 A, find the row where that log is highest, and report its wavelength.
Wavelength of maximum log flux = 3889.0 A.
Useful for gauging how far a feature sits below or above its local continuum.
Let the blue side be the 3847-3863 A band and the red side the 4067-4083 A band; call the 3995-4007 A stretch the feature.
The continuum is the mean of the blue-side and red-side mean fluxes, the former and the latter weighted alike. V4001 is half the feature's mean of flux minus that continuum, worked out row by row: -1.0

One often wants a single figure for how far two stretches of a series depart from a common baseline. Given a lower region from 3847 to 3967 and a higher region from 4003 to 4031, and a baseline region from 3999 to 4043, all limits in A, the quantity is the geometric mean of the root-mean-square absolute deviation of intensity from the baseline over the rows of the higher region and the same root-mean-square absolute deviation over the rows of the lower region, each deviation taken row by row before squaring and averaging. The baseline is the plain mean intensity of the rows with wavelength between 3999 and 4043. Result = 1.89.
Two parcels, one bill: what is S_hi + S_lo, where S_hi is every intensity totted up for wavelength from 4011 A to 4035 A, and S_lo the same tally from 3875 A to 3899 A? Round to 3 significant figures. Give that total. 266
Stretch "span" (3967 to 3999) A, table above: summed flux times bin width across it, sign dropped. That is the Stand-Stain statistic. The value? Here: 687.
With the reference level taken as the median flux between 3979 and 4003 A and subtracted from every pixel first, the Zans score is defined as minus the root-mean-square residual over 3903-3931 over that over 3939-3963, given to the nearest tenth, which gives -2.1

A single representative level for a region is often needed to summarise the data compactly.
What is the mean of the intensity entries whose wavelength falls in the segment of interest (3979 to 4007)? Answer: 20.8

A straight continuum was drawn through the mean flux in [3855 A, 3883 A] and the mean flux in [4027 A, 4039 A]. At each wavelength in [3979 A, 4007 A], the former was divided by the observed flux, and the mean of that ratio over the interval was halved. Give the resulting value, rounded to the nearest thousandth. 0.533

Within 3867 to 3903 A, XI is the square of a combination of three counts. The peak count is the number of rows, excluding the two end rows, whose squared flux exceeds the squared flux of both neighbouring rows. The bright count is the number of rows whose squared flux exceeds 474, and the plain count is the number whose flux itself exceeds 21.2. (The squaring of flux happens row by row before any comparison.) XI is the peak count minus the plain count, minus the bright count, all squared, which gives 225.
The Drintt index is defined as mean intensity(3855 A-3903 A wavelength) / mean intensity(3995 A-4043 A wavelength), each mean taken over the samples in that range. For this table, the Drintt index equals 1.16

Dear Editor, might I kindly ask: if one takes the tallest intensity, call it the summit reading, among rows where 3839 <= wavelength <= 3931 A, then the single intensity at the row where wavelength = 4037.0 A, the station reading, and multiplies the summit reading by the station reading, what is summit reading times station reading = 532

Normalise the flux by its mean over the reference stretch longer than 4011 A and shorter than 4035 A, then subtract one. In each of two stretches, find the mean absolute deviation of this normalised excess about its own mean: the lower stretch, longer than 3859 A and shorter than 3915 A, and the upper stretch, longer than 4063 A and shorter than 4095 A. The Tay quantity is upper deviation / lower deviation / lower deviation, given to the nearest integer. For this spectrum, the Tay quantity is 30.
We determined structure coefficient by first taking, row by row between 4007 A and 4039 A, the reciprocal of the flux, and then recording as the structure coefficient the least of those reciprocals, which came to 0.0429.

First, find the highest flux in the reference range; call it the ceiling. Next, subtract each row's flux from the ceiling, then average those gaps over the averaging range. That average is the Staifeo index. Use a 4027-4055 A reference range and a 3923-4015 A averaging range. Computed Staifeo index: 2.0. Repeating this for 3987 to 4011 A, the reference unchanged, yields 2.9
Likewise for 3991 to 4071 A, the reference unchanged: 2.9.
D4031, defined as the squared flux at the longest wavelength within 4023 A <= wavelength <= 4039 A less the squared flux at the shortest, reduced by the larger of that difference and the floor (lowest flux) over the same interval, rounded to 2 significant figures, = -58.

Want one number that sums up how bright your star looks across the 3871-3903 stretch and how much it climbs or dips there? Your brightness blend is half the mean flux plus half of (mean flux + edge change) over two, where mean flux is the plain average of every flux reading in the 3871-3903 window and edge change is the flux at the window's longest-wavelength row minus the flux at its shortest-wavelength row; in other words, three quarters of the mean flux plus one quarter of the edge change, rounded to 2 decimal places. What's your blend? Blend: 17.41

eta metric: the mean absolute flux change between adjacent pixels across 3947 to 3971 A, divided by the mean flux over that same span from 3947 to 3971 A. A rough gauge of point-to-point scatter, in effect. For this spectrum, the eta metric 0.06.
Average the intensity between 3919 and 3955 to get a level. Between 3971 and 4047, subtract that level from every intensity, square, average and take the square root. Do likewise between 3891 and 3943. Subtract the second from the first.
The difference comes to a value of 0.0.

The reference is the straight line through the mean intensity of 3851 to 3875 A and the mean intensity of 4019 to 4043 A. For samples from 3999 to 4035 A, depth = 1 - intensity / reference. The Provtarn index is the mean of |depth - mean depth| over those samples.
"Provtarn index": 0.048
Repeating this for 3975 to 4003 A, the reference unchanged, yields 0.032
